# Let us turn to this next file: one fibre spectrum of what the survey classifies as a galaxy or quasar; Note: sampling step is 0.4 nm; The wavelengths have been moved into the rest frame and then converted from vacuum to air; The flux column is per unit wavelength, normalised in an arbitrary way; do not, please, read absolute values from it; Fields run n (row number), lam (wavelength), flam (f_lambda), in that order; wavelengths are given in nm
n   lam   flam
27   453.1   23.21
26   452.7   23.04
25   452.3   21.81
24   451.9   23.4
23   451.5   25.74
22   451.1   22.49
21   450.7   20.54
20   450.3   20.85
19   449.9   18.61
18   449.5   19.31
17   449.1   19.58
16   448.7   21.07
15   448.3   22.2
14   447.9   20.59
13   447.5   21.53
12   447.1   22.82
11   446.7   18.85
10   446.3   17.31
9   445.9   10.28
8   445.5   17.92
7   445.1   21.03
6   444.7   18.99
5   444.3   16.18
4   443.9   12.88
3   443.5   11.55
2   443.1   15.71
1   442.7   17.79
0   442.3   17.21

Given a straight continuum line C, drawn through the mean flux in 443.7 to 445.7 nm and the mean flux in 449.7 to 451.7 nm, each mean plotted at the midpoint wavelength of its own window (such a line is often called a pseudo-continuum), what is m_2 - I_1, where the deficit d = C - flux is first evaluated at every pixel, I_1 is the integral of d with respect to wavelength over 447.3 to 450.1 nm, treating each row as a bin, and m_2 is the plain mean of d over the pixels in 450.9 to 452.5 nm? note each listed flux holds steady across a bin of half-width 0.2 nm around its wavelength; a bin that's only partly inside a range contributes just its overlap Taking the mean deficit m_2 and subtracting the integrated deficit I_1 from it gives -0.5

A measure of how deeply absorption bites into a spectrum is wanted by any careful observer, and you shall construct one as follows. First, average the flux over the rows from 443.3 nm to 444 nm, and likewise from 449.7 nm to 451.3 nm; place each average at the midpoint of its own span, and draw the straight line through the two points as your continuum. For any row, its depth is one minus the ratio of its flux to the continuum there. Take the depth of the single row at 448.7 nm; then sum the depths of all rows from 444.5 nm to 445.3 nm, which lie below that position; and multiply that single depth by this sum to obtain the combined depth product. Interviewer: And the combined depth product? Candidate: 0.13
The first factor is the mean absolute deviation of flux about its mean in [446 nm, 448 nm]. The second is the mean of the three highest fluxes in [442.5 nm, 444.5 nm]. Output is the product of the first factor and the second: 28.4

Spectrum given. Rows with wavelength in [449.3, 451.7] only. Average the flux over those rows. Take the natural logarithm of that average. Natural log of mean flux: 3.06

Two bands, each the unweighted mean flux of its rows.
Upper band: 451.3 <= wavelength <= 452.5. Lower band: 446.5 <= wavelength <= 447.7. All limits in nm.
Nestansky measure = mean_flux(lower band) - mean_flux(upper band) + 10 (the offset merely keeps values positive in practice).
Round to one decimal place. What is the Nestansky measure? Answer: 7.4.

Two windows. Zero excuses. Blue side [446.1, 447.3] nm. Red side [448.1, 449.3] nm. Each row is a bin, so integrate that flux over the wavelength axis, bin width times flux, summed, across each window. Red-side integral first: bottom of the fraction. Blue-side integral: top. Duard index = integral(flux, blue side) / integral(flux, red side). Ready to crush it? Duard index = 0.94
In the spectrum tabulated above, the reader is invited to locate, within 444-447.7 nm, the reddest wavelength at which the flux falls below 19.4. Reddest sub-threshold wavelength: 446.7 nm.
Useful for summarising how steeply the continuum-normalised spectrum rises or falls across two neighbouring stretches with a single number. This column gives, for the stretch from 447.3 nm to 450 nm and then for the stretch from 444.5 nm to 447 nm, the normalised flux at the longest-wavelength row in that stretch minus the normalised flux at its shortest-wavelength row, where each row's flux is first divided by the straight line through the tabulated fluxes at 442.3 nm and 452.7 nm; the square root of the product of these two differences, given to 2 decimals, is 0.12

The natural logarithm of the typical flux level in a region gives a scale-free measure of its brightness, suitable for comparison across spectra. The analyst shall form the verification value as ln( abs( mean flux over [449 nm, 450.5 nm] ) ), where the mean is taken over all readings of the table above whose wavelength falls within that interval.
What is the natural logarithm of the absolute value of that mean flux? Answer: 2.97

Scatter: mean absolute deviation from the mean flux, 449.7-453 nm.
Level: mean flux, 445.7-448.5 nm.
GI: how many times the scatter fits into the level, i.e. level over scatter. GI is 11.9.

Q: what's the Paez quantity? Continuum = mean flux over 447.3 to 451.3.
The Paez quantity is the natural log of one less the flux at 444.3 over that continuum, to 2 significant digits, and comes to -1.5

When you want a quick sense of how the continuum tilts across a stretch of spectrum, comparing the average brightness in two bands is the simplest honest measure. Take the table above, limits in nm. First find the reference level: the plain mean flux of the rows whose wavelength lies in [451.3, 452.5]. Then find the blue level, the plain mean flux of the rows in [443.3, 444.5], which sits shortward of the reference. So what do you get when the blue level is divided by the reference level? 0.57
